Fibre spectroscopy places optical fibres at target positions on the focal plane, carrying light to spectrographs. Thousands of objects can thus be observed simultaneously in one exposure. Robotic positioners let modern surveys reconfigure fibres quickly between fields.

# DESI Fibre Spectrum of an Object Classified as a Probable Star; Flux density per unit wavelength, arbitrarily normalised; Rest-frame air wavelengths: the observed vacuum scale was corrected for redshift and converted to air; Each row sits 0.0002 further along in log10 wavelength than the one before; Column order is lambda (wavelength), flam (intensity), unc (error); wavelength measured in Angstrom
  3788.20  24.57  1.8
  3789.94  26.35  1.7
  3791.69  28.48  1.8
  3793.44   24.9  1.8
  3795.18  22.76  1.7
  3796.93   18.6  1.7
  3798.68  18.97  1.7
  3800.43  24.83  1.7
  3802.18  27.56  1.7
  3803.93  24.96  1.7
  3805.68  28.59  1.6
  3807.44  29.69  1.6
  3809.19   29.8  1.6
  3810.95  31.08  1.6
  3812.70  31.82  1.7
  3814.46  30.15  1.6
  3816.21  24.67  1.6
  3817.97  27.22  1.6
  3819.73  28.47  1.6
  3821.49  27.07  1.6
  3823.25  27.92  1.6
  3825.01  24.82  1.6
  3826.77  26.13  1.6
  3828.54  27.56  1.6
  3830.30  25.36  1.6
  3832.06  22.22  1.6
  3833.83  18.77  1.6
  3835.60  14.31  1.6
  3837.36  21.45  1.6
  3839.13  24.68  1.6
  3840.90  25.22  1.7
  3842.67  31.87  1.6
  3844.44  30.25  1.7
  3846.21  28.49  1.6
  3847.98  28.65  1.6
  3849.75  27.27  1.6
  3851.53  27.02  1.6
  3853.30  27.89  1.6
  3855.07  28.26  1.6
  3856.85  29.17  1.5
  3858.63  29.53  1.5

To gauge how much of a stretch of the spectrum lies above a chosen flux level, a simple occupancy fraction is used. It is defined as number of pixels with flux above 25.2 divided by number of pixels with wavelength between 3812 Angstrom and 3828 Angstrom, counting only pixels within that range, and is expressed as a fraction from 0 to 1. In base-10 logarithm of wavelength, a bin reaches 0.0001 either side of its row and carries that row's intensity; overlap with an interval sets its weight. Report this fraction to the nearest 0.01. 0.78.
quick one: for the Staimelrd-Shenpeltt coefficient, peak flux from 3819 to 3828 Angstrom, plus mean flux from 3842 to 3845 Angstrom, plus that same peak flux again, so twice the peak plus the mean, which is 88.0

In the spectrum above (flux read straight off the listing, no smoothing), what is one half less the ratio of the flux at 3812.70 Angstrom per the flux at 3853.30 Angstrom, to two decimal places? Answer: -0.64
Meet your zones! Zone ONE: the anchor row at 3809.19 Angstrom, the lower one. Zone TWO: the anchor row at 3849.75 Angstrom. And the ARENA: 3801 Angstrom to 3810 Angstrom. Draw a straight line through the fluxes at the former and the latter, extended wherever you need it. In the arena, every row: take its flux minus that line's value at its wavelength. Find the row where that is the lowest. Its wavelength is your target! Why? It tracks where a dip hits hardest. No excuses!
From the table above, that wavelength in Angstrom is 3803.93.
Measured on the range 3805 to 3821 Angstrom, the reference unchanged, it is 3816.21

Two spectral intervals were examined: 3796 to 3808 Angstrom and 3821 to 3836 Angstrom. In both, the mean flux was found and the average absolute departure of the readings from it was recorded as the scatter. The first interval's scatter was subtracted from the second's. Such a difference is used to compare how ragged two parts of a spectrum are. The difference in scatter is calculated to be 0.2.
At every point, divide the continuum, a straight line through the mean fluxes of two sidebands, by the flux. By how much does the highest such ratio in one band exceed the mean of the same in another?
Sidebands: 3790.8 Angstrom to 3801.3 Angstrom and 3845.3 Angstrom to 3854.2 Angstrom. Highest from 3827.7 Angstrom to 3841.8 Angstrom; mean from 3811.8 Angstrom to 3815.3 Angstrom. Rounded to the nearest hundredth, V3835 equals 1.06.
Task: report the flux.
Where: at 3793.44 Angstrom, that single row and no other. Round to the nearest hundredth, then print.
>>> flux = 24.90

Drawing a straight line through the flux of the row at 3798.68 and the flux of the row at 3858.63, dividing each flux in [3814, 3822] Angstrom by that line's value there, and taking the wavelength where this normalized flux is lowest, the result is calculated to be 3816.21 Angstrom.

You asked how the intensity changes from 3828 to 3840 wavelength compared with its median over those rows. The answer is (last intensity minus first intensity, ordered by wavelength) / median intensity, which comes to -0.13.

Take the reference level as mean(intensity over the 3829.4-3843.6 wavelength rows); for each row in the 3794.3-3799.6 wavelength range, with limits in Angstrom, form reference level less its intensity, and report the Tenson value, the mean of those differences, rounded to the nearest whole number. 3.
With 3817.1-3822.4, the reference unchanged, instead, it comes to -5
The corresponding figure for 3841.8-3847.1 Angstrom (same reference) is -7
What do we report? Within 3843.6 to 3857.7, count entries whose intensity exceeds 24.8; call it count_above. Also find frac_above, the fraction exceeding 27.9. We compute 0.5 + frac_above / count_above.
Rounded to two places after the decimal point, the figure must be 0.58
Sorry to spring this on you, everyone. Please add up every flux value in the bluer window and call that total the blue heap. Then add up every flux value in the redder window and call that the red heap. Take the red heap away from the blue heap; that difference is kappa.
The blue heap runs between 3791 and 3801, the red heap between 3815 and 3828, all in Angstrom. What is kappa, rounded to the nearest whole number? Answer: -48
